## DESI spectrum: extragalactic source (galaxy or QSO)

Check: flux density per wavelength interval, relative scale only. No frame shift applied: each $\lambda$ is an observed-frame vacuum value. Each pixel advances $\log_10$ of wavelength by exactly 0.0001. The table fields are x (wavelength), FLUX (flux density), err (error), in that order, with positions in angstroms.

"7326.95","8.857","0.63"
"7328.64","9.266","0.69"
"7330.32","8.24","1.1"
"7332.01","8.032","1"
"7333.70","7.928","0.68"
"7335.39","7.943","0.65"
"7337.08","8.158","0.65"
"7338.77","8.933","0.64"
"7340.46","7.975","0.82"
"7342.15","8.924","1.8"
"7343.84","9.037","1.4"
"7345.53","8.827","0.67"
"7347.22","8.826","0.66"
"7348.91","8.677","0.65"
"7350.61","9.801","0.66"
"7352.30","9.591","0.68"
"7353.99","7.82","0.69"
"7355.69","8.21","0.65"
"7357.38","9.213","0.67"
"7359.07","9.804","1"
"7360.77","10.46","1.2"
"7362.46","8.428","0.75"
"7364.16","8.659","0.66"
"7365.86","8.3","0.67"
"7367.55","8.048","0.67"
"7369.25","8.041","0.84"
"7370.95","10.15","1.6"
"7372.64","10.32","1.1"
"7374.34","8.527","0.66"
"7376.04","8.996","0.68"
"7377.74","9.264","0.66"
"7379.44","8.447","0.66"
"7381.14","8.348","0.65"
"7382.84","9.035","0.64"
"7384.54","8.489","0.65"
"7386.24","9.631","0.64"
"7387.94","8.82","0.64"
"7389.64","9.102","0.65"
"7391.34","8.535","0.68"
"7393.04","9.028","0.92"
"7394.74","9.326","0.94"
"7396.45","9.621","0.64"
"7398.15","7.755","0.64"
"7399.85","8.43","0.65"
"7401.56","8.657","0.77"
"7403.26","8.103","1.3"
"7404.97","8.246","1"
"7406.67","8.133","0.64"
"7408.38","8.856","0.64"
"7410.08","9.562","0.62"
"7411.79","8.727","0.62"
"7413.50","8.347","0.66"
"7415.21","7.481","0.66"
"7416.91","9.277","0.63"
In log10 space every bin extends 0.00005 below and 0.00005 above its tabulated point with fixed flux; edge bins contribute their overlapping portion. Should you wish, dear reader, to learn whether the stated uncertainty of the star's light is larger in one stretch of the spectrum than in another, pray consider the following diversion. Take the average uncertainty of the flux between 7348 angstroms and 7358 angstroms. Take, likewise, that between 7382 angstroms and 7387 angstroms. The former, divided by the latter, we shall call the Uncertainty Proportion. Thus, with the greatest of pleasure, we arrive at 1.04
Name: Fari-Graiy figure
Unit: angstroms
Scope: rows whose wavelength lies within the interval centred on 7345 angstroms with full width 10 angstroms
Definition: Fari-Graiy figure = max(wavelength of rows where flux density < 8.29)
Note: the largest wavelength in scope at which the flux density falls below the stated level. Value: 7340.46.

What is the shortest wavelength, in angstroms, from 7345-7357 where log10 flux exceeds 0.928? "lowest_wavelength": 7345.53 angstroms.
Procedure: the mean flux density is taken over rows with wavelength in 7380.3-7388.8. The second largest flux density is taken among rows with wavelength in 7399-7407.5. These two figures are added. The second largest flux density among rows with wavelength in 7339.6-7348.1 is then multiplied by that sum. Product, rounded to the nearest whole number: 154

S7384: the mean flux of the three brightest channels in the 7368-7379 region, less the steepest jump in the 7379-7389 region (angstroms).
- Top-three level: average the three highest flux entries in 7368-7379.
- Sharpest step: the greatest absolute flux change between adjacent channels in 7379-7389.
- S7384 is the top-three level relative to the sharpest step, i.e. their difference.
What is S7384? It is 8.8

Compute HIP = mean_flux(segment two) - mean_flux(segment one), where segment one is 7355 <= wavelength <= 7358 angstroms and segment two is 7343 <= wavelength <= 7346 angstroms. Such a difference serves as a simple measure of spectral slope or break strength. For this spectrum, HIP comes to 0.2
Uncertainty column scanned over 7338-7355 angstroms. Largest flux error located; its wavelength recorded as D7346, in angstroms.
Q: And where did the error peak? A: 7342.15 angstroms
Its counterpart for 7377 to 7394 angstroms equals 7393.04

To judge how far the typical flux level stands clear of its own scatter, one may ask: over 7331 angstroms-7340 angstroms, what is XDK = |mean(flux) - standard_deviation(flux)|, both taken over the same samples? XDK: 7.8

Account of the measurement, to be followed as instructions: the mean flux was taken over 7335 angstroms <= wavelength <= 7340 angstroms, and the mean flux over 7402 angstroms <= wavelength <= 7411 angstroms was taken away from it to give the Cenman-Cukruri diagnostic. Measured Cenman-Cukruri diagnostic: -0.24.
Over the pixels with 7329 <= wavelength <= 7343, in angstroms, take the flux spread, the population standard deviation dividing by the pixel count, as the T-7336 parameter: 0.39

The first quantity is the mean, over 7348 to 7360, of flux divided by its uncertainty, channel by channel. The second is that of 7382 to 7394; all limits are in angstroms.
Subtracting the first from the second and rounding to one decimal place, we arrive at 0.4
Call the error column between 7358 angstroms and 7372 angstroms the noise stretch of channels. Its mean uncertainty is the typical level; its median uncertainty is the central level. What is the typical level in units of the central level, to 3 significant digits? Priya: 1.16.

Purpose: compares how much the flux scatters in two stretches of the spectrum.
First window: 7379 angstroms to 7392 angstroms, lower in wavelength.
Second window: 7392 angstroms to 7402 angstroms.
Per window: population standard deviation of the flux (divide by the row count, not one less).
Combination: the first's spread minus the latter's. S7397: -0.2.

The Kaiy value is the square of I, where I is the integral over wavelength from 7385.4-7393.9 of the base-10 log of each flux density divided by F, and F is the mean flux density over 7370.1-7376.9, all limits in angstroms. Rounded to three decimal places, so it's 0.037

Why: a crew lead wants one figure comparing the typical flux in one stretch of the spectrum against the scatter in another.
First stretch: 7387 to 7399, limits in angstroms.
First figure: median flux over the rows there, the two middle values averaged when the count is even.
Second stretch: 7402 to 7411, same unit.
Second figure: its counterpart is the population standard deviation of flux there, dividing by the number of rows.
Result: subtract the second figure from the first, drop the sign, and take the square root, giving 2.91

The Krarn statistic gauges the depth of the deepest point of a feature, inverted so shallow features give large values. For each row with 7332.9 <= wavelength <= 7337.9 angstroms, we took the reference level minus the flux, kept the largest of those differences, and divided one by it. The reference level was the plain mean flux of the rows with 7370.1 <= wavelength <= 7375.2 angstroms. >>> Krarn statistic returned 0.575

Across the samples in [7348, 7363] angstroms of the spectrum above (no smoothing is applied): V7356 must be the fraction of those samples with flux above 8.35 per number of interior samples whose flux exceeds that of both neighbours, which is 0.39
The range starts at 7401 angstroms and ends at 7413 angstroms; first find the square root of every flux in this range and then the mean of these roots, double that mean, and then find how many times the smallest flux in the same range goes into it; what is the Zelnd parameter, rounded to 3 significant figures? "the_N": 0.724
